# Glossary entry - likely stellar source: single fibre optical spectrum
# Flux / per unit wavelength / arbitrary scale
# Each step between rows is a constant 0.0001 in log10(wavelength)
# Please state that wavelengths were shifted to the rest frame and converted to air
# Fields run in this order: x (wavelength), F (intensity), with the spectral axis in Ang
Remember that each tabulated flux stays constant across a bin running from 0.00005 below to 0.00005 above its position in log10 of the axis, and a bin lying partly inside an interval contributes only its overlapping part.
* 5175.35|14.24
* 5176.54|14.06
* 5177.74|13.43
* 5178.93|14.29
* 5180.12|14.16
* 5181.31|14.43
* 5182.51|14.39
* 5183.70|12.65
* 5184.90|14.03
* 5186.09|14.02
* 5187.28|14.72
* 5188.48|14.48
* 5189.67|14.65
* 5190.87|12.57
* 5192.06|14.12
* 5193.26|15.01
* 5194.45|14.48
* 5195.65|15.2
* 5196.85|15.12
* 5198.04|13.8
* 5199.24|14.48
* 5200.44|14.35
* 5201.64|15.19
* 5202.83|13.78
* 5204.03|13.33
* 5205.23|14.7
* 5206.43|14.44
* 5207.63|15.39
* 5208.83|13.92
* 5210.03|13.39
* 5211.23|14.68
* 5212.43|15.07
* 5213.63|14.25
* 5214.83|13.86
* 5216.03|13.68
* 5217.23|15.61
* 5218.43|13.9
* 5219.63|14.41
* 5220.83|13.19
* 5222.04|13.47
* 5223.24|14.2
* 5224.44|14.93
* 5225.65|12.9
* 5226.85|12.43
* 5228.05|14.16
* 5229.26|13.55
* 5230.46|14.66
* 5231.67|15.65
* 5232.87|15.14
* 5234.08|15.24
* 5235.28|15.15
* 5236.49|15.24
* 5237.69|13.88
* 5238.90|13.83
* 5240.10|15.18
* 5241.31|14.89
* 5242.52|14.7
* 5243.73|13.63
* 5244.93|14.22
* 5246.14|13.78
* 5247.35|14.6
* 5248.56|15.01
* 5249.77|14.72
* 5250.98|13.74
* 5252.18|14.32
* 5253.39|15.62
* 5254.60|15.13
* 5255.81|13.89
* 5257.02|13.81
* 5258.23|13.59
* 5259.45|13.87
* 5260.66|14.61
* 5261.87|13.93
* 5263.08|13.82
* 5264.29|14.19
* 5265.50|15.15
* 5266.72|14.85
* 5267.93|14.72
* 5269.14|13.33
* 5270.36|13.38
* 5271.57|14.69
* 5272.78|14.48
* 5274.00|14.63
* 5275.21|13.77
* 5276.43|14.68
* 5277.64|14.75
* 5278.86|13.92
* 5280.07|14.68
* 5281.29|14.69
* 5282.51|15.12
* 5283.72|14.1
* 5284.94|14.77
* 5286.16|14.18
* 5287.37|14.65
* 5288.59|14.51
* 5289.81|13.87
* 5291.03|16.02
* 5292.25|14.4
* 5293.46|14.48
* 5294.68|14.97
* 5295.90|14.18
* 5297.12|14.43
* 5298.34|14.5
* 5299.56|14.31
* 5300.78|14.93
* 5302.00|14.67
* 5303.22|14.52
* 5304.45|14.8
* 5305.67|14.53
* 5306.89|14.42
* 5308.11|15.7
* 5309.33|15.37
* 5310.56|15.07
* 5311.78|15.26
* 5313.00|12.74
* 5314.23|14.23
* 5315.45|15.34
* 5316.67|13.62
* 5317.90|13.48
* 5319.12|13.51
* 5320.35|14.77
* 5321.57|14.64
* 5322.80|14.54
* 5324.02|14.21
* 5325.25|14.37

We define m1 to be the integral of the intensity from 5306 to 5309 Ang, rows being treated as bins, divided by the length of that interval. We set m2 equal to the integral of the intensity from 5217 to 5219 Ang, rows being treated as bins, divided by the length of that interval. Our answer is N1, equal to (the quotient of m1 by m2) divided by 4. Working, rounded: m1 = 15.1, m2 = 14.6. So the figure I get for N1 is 0.258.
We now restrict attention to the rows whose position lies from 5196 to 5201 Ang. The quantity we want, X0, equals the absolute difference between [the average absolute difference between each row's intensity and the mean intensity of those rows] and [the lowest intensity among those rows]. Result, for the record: 13.4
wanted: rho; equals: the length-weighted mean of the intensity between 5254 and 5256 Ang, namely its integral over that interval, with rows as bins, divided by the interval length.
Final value 14.64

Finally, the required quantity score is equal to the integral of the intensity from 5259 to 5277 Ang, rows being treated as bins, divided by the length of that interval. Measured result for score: 14.3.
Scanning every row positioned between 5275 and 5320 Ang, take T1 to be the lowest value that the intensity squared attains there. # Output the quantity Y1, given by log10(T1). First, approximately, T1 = 162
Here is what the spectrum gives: 2.21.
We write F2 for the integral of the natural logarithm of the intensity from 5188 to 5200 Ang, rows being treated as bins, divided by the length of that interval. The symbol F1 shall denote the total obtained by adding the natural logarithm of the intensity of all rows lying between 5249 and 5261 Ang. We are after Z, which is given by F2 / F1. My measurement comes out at 0.100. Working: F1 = 26.6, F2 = 2.67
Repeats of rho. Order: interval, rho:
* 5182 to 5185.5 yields 13.68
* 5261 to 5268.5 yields 14.45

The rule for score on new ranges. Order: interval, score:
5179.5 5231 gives 14.2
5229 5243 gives 14.8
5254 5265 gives 14.1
